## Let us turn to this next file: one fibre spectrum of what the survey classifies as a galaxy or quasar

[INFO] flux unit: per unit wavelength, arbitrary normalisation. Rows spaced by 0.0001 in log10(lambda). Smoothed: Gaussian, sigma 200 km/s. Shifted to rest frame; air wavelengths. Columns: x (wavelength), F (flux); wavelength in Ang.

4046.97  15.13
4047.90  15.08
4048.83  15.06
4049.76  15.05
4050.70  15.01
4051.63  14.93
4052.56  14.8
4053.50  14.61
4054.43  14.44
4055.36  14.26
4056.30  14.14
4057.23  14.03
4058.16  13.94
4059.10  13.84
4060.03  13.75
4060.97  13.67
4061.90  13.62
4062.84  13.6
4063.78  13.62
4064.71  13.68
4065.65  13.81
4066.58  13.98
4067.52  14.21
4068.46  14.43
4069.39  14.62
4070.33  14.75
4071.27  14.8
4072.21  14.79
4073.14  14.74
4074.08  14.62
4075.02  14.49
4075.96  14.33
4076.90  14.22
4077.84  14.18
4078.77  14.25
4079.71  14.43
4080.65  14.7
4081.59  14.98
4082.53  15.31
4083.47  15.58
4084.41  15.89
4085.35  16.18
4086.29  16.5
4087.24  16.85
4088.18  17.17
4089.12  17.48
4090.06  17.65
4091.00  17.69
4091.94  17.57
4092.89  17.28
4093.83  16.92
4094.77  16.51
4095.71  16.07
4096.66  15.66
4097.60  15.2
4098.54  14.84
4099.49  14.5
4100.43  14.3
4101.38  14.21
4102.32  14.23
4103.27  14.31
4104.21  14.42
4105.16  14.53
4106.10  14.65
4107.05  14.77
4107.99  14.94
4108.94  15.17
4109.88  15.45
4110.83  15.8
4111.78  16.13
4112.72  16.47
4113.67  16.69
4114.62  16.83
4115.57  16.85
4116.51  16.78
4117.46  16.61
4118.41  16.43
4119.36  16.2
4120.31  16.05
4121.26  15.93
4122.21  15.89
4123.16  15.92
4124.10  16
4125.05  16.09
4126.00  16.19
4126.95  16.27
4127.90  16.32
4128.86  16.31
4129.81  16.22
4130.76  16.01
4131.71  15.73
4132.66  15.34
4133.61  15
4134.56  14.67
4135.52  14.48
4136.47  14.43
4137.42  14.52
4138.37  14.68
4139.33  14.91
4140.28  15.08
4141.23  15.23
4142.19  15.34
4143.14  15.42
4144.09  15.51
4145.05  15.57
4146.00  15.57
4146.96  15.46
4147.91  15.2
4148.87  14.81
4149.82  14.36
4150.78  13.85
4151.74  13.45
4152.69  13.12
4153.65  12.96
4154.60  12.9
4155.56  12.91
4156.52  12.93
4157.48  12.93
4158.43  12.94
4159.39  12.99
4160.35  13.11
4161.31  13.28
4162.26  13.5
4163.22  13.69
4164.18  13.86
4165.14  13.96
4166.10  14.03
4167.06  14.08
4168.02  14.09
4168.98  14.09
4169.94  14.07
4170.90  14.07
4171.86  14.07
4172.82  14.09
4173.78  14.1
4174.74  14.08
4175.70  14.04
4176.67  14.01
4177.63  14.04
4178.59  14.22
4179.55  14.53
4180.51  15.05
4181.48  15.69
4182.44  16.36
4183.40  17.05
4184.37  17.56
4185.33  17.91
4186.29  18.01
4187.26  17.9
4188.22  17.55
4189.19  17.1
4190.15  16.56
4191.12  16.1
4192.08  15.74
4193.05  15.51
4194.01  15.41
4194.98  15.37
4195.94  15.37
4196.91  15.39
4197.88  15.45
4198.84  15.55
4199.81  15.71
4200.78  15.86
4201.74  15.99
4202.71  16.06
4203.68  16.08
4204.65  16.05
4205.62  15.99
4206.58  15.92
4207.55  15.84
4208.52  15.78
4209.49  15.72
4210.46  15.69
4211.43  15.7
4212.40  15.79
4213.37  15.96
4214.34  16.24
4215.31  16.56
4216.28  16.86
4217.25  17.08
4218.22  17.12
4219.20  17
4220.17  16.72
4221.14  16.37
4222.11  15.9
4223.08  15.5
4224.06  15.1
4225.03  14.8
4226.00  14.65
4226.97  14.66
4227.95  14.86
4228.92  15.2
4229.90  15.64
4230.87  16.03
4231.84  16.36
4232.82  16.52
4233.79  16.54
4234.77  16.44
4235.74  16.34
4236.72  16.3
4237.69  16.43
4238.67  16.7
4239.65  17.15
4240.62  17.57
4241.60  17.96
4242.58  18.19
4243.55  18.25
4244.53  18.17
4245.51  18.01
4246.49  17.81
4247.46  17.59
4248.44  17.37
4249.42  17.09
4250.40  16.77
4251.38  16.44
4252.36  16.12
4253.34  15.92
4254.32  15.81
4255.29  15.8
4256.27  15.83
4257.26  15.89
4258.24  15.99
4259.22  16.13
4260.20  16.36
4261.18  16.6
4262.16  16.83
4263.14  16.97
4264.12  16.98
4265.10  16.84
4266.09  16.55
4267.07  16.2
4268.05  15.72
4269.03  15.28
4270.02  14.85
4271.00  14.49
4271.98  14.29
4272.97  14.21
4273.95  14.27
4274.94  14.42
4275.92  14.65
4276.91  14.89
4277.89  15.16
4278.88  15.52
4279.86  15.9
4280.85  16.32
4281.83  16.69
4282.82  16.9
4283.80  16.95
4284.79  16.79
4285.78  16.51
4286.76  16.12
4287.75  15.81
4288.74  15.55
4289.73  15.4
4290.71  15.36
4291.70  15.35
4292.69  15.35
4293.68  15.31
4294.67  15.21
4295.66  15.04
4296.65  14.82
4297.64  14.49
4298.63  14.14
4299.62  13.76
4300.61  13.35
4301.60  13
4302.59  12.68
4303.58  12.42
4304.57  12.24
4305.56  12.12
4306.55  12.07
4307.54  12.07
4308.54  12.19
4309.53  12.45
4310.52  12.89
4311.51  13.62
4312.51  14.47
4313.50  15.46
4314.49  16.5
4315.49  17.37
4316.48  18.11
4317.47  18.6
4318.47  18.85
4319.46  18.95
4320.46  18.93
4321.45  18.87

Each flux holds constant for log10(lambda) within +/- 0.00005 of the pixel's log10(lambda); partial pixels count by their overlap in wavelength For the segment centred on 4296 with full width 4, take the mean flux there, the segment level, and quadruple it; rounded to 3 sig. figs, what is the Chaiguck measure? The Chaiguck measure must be 59.6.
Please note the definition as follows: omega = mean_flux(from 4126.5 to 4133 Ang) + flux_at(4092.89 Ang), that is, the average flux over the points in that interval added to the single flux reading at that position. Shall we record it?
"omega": 33.3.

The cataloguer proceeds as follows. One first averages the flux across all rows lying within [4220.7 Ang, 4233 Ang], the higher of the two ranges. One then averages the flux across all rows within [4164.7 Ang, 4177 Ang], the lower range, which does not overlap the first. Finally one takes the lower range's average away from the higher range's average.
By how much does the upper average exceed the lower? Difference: 1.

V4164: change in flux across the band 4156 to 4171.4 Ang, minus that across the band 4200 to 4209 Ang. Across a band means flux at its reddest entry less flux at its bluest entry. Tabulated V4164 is 1.2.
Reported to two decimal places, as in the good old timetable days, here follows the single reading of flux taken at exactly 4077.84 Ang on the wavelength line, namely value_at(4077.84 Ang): 14.18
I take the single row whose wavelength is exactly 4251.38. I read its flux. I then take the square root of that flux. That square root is 4.05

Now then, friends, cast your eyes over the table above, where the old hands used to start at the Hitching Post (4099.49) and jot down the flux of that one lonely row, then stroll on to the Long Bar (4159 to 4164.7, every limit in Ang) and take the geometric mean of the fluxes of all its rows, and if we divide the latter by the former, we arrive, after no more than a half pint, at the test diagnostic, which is 0.92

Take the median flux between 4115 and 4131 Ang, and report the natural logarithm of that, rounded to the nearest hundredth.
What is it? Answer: 2.79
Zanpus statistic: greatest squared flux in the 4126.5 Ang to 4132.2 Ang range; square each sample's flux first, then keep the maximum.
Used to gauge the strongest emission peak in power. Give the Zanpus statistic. 266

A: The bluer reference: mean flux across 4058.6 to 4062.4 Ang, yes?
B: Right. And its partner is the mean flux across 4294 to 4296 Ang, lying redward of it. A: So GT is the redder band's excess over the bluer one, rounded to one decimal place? 1.4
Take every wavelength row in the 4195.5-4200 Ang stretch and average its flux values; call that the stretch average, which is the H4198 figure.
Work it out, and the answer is 15.5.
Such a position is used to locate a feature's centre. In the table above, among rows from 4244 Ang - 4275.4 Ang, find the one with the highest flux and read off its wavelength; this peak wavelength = 4244.53 Ang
